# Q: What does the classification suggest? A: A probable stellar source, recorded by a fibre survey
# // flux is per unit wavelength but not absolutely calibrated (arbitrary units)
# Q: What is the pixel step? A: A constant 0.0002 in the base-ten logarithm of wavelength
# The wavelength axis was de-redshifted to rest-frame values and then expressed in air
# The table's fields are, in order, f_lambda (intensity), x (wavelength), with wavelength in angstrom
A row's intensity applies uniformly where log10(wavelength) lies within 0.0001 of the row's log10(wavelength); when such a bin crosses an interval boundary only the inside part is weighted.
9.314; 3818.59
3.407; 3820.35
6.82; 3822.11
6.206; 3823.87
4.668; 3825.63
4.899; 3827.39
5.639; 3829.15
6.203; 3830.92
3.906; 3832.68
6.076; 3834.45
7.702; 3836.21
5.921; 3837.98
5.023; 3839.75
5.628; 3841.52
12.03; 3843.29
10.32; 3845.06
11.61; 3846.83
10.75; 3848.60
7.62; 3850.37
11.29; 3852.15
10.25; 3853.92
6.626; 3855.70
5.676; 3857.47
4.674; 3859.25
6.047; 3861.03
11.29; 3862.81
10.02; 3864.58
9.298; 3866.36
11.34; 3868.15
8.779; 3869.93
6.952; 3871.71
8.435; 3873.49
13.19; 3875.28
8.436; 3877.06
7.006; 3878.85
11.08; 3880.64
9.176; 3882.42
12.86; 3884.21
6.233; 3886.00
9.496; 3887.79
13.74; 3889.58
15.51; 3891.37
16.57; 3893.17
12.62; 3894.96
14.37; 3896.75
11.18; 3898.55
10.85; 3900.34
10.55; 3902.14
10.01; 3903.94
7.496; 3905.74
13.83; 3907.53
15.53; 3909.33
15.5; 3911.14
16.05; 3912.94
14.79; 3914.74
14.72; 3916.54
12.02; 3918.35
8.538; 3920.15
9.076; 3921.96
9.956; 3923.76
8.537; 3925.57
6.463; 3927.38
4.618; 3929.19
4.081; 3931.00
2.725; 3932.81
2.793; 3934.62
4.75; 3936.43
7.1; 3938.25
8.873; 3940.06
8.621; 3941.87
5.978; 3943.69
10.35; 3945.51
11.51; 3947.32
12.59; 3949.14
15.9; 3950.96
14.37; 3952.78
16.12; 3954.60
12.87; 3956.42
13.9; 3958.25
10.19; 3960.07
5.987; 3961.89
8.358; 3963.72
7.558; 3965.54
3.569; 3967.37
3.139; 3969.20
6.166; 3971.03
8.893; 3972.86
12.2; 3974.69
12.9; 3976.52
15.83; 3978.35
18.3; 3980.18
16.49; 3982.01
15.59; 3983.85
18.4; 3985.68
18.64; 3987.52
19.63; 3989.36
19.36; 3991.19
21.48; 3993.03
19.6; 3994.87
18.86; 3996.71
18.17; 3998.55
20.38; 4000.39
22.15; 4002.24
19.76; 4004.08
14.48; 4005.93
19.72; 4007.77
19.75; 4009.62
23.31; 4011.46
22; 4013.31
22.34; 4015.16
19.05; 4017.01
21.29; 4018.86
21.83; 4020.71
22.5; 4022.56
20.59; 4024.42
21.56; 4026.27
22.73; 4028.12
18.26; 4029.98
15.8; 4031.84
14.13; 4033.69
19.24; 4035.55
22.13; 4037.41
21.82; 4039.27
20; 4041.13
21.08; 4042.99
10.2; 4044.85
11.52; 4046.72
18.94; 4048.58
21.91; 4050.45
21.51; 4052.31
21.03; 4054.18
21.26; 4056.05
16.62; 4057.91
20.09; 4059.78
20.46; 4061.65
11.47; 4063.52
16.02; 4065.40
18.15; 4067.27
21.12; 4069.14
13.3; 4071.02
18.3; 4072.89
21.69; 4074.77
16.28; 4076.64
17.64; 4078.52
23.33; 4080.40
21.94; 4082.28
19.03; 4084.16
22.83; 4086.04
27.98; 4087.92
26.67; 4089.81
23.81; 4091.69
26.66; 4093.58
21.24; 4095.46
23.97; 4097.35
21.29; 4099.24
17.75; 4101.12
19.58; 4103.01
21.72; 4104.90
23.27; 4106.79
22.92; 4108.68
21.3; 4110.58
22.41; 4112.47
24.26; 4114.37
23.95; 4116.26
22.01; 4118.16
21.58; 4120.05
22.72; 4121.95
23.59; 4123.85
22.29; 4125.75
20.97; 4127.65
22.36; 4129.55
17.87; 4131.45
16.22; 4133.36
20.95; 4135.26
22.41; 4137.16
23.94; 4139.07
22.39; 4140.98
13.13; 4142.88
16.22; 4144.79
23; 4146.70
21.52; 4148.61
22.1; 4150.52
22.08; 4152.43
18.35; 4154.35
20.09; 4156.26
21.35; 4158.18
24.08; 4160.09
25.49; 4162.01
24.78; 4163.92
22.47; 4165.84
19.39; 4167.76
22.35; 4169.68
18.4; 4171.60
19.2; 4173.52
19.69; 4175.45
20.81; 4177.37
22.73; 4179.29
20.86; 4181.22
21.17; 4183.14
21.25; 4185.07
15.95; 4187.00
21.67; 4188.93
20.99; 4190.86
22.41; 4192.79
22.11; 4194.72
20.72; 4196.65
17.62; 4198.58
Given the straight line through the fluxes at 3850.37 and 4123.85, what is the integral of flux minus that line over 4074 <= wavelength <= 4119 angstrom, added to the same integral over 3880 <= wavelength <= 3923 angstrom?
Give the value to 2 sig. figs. 78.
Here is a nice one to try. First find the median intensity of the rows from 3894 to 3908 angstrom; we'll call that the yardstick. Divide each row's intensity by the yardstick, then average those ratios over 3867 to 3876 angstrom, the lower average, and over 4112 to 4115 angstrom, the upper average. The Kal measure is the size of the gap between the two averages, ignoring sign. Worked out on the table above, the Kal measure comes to 1.2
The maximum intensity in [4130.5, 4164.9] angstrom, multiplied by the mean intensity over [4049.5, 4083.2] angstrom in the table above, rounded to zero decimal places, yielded 484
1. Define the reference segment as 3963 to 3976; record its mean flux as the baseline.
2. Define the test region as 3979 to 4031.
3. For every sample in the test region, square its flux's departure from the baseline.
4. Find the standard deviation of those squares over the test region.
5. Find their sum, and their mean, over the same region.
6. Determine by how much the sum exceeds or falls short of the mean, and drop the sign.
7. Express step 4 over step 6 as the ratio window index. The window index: 0.012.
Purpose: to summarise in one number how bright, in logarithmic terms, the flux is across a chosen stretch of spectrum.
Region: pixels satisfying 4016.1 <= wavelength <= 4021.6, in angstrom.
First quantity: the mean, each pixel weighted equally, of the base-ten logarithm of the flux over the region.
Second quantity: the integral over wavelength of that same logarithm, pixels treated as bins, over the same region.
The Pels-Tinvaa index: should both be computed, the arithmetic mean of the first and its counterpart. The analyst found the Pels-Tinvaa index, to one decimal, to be 4.3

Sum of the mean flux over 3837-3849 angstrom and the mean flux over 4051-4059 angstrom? 28.9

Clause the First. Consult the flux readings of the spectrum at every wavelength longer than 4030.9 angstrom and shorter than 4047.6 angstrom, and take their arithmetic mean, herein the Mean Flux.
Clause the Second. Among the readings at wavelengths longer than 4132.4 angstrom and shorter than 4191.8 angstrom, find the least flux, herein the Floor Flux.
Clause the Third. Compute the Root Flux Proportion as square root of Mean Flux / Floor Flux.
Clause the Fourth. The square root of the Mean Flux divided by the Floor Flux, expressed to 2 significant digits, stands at 1.1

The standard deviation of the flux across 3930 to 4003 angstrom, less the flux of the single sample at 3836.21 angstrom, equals -2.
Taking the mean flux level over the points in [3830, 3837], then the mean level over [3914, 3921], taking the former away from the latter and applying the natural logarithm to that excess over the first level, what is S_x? 1.9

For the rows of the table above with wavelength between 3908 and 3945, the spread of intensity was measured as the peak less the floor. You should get 13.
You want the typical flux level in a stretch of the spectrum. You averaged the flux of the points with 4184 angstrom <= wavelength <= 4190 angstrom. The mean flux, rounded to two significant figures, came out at 20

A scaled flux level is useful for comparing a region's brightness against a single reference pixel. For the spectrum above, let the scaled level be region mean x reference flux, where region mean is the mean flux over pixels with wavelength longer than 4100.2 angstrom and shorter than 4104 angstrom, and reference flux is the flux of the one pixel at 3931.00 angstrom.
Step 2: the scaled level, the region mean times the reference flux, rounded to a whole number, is 76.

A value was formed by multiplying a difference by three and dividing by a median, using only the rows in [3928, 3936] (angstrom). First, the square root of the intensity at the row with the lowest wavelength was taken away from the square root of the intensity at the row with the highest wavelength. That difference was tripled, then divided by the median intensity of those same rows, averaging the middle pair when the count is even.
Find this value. -0.42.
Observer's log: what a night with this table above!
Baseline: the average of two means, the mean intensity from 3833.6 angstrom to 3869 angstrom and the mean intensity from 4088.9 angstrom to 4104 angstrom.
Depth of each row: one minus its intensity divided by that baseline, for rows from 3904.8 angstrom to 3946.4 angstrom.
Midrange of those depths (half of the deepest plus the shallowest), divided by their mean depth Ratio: 1.0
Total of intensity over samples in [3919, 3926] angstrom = 36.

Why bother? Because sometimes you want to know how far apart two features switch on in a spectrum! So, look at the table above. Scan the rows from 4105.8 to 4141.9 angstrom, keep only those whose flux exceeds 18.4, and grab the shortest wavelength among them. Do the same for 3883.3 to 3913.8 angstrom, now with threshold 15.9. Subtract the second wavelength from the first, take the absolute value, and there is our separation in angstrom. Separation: 213.6 angstrom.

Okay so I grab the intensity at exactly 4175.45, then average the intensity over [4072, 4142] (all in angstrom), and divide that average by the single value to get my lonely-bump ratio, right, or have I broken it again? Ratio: 1.11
